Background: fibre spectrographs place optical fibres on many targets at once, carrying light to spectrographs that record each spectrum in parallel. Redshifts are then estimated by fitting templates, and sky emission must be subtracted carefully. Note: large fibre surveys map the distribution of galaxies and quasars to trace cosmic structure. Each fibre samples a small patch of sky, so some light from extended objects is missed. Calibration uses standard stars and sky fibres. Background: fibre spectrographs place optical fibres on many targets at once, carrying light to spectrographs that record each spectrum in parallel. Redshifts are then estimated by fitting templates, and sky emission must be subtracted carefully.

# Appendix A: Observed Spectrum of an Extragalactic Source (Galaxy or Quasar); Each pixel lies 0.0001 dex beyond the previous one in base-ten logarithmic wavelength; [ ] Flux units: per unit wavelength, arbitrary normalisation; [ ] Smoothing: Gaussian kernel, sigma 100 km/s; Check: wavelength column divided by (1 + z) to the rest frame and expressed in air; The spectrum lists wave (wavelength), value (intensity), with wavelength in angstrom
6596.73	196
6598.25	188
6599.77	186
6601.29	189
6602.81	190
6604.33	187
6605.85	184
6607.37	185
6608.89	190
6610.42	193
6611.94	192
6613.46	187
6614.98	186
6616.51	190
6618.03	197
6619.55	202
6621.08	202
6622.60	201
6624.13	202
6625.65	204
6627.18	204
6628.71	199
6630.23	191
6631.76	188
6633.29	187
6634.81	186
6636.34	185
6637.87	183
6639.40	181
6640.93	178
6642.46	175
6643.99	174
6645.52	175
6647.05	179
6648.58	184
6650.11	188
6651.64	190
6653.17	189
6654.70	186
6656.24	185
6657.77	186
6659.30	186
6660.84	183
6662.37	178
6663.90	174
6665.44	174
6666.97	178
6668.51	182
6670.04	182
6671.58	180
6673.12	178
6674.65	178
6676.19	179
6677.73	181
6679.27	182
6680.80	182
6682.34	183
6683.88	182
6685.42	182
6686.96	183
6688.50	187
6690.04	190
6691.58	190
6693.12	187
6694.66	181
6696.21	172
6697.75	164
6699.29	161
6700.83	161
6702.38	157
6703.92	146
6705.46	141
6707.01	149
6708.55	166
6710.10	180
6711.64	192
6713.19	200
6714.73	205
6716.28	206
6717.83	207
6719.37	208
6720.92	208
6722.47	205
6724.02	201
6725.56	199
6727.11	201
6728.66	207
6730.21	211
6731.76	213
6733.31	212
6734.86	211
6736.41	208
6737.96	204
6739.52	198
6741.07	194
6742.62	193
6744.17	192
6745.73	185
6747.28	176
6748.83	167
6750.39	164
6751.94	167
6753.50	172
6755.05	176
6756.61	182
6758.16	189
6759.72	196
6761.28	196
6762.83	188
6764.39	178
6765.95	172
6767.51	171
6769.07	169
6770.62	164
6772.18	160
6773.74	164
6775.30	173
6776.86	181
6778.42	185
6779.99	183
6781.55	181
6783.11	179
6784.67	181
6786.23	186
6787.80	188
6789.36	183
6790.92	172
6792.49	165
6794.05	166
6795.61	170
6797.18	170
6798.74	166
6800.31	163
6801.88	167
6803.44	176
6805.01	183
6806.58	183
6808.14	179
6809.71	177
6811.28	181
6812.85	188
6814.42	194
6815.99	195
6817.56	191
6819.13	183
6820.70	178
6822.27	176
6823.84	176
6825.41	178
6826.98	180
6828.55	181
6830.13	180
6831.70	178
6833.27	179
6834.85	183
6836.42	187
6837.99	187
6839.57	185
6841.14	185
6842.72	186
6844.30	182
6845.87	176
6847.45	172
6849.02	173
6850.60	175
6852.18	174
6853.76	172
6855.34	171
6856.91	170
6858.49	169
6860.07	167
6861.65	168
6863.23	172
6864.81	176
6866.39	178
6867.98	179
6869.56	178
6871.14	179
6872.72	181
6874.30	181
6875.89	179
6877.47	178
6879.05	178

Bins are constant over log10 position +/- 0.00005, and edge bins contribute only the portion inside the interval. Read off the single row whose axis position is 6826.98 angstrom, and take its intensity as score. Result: 180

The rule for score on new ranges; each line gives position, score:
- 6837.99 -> 187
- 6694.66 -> 181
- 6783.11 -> 179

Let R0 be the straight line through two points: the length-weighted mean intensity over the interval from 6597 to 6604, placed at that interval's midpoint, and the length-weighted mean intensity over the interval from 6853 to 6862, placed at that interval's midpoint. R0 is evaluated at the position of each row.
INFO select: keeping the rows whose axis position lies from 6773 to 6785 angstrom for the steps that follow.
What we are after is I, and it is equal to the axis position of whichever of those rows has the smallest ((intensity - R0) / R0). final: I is 6773.74 angstrom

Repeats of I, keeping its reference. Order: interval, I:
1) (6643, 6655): 6643.99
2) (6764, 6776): 6772.18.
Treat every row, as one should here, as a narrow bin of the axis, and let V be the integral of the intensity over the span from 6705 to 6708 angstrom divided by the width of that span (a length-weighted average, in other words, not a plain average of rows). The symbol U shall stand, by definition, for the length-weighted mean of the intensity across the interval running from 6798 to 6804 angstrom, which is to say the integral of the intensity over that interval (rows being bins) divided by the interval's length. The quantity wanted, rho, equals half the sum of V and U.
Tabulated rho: 157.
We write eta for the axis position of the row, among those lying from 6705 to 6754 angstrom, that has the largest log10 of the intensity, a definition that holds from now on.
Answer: 6731.76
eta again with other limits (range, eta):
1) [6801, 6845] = 6815.99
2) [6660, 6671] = 6660.84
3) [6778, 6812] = 6787.80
